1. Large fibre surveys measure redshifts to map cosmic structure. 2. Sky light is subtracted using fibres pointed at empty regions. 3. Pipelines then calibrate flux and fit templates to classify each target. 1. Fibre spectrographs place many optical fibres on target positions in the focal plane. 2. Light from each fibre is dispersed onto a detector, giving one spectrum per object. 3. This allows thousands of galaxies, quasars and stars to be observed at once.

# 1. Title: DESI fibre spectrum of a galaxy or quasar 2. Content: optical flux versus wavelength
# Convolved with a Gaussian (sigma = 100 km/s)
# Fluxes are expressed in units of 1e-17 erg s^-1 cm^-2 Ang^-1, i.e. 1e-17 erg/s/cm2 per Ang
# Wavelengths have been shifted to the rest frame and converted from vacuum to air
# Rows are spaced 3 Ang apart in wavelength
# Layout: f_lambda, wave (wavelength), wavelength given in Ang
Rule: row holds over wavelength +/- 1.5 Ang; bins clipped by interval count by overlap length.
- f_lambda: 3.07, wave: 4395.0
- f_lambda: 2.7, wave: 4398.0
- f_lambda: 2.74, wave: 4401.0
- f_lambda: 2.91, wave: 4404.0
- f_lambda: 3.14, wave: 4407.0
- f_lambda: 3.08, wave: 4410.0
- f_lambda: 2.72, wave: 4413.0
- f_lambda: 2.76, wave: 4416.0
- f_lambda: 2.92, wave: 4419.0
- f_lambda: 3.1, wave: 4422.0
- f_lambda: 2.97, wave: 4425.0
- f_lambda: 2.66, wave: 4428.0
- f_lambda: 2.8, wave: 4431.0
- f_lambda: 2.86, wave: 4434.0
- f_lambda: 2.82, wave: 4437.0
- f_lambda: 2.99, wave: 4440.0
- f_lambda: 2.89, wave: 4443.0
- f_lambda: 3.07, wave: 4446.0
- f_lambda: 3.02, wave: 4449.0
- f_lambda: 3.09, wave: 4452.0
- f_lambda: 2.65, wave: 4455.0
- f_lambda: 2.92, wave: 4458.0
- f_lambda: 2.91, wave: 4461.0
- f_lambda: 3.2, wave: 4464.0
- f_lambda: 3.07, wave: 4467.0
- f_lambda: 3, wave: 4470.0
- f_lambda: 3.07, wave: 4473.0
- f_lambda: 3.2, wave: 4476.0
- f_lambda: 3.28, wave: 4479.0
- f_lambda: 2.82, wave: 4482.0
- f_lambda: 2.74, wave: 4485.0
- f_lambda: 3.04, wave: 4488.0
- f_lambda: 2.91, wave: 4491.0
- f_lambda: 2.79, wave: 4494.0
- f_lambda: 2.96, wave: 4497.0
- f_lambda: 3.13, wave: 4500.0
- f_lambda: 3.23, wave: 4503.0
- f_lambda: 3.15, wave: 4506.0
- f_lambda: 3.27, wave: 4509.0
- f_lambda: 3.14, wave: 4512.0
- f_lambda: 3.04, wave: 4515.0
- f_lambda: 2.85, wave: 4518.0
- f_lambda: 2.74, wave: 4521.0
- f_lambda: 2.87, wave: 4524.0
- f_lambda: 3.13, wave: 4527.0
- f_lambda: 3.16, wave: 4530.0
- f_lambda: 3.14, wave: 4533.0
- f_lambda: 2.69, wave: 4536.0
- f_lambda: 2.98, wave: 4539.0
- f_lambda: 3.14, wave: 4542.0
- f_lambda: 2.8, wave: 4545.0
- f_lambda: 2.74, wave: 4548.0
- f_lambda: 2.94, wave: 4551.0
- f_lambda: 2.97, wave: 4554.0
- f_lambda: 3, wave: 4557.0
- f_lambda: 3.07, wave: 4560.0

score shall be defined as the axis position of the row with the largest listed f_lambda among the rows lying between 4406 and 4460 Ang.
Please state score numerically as 4407.0 Ang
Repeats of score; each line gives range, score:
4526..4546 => 4530.0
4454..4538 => 4479.0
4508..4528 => 4509.0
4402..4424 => 4407.0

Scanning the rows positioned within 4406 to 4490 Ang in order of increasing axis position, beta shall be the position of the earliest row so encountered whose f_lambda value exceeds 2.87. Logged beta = 4407.0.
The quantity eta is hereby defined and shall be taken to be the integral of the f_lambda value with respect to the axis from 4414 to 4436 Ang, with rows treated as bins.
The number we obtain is 63.0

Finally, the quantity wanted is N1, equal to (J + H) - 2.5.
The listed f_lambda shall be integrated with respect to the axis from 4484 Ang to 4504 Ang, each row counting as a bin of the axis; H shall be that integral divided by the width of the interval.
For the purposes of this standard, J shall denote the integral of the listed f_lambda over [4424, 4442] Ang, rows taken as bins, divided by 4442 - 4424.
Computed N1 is 3.32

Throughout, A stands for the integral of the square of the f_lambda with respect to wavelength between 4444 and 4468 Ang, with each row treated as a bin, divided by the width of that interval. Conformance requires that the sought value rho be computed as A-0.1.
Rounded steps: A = 8.95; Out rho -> 8.85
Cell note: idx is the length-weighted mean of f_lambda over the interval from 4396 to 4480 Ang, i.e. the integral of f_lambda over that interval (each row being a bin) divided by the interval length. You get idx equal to 2.95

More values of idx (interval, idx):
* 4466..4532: 3.03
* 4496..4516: 3.14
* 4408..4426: 2.93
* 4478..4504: 2.98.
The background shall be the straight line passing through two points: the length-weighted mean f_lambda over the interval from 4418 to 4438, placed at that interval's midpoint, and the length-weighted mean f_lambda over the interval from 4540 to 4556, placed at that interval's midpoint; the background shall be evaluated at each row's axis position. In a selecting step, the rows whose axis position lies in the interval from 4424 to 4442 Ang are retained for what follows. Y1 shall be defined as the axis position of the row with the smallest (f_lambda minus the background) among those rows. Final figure 4428.0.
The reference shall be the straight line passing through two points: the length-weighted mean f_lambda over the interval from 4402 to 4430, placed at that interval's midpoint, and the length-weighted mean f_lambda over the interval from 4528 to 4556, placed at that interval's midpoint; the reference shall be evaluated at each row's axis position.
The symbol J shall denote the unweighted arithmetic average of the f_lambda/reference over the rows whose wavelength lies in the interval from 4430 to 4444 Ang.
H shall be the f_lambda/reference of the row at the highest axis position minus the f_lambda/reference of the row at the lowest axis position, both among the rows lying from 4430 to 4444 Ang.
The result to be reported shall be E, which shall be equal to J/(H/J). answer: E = 33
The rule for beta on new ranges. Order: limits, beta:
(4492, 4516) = 4497.0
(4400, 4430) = 4404.0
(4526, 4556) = 4527.0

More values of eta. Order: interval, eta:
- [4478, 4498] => 58.5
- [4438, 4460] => 64.8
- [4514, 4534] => 59.7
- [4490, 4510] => 61.2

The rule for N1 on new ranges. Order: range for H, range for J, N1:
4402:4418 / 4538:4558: 3.35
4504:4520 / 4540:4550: 3.48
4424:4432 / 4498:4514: 3.47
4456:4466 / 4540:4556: 3.42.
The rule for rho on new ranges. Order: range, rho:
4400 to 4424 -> 8.49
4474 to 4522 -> 9.06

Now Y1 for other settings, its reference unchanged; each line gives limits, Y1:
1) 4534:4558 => 4536.0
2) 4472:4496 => 4485.0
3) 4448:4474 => 4455.0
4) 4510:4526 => 4521.0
